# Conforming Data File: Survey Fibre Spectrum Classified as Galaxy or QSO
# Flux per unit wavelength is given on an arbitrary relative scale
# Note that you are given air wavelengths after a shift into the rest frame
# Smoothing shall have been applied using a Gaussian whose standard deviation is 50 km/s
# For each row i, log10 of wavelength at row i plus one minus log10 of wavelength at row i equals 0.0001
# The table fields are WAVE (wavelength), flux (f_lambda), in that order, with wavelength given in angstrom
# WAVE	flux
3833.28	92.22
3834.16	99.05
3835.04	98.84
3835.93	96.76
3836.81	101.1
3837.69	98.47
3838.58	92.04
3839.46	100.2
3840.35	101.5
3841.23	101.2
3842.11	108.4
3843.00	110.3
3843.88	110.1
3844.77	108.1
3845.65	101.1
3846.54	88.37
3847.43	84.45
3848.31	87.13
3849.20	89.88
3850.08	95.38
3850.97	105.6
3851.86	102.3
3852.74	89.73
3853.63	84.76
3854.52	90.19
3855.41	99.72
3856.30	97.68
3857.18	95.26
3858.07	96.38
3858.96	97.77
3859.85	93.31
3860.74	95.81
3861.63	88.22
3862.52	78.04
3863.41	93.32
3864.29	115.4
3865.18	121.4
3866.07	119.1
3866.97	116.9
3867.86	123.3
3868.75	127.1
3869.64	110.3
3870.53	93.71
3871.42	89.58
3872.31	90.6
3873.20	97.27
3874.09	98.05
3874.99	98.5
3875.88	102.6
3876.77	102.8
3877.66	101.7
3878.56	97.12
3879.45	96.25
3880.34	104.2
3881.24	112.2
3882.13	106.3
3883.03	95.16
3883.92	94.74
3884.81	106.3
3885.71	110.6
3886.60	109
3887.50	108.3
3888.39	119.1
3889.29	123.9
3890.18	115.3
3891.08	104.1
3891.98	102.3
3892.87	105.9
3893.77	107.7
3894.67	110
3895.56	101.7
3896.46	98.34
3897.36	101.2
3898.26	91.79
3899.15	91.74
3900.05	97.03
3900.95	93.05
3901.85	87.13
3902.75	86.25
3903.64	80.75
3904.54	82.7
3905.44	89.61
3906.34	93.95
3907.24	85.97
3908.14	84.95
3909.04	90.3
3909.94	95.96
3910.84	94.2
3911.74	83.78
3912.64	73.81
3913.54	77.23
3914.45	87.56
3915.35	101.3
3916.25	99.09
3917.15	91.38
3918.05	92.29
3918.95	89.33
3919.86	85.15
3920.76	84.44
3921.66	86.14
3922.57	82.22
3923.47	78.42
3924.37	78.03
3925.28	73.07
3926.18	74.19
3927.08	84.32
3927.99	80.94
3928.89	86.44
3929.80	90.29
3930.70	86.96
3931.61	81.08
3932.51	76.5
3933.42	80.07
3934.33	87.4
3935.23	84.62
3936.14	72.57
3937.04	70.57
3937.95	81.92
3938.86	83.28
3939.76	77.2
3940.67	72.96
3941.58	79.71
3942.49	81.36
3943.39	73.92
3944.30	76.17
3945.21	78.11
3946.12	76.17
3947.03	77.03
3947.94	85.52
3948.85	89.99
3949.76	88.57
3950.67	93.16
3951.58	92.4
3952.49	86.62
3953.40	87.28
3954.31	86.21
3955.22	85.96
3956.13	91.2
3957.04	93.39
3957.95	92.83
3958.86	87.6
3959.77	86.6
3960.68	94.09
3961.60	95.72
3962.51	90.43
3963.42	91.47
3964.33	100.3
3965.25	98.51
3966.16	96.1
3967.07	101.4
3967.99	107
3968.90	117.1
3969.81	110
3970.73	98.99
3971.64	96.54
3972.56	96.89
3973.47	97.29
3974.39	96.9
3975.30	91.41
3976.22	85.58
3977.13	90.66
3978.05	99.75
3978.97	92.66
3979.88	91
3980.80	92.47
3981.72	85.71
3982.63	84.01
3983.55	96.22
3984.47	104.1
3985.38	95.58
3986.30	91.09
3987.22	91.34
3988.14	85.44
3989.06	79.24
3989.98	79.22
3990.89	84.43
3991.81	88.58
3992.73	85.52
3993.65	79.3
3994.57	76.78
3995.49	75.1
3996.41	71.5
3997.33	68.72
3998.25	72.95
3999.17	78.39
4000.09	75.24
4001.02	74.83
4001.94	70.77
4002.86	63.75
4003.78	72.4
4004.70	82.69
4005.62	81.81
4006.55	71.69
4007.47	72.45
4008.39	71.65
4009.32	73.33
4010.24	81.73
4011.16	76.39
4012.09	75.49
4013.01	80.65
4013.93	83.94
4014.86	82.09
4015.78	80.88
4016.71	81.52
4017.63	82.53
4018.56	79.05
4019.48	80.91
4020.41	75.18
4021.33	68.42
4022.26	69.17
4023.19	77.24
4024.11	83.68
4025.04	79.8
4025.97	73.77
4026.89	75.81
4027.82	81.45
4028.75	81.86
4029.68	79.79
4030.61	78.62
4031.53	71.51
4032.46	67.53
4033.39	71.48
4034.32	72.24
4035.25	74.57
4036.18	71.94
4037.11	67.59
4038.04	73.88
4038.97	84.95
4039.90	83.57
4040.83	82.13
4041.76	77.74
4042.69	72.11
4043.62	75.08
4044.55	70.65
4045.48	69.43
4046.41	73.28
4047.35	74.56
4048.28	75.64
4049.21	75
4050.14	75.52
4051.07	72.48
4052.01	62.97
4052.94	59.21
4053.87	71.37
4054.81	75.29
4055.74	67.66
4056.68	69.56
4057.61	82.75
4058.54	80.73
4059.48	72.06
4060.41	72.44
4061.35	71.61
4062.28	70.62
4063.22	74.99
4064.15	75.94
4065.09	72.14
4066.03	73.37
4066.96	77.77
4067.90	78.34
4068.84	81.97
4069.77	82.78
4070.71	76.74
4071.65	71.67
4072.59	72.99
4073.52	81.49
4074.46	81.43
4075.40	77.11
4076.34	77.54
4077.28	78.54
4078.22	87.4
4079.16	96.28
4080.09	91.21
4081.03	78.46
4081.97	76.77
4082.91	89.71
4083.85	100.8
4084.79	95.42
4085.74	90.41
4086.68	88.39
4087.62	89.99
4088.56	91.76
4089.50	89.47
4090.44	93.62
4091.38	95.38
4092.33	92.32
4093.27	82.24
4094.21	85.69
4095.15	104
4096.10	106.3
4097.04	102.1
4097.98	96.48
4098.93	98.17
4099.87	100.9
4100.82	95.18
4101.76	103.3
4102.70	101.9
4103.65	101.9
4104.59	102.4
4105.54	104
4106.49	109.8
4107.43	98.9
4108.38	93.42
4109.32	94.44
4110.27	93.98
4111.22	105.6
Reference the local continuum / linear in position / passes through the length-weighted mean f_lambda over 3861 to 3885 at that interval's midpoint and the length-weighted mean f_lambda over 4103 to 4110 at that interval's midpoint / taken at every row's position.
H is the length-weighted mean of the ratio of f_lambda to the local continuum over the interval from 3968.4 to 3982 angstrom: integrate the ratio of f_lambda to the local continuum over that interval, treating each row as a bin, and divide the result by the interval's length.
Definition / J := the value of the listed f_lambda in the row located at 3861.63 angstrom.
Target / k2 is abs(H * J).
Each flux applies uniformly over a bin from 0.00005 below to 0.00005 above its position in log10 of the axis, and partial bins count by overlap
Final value 83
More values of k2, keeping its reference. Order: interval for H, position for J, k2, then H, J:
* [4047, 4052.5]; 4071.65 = 52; 0.72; 71.67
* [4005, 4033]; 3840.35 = 77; 0.76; 101.5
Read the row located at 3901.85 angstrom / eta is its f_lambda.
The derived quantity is 87.13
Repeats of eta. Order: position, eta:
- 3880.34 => 104.2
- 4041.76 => 77.74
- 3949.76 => 88.57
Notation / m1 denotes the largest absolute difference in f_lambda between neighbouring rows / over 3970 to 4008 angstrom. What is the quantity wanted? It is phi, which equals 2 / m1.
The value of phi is 0.164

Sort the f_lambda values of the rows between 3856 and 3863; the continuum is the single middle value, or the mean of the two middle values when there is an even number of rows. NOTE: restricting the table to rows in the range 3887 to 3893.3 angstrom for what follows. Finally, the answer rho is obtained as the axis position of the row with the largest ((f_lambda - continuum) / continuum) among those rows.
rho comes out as 3889.29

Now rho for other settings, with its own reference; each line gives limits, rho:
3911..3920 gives 3915.35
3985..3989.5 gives 3985.38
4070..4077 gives 4073.52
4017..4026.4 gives 4024.11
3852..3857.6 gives 3855.41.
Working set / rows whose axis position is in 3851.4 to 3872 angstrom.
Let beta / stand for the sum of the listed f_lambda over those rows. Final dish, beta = 2319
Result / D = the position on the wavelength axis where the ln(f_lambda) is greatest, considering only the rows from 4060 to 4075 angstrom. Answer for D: 4069.77 angstrom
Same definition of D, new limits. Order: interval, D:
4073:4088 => 4083.85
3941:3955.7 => 3950.67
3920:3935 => 3929.80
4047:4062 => 4057.61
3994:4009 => 4004.70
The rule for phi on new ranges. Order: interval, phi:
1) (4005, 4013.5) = 0.198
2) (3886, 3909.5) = 0.179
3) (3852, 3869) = 0.091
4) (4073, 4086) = 0.155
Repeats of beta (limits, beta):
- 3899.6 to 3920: 2043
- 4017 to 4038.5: 1738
